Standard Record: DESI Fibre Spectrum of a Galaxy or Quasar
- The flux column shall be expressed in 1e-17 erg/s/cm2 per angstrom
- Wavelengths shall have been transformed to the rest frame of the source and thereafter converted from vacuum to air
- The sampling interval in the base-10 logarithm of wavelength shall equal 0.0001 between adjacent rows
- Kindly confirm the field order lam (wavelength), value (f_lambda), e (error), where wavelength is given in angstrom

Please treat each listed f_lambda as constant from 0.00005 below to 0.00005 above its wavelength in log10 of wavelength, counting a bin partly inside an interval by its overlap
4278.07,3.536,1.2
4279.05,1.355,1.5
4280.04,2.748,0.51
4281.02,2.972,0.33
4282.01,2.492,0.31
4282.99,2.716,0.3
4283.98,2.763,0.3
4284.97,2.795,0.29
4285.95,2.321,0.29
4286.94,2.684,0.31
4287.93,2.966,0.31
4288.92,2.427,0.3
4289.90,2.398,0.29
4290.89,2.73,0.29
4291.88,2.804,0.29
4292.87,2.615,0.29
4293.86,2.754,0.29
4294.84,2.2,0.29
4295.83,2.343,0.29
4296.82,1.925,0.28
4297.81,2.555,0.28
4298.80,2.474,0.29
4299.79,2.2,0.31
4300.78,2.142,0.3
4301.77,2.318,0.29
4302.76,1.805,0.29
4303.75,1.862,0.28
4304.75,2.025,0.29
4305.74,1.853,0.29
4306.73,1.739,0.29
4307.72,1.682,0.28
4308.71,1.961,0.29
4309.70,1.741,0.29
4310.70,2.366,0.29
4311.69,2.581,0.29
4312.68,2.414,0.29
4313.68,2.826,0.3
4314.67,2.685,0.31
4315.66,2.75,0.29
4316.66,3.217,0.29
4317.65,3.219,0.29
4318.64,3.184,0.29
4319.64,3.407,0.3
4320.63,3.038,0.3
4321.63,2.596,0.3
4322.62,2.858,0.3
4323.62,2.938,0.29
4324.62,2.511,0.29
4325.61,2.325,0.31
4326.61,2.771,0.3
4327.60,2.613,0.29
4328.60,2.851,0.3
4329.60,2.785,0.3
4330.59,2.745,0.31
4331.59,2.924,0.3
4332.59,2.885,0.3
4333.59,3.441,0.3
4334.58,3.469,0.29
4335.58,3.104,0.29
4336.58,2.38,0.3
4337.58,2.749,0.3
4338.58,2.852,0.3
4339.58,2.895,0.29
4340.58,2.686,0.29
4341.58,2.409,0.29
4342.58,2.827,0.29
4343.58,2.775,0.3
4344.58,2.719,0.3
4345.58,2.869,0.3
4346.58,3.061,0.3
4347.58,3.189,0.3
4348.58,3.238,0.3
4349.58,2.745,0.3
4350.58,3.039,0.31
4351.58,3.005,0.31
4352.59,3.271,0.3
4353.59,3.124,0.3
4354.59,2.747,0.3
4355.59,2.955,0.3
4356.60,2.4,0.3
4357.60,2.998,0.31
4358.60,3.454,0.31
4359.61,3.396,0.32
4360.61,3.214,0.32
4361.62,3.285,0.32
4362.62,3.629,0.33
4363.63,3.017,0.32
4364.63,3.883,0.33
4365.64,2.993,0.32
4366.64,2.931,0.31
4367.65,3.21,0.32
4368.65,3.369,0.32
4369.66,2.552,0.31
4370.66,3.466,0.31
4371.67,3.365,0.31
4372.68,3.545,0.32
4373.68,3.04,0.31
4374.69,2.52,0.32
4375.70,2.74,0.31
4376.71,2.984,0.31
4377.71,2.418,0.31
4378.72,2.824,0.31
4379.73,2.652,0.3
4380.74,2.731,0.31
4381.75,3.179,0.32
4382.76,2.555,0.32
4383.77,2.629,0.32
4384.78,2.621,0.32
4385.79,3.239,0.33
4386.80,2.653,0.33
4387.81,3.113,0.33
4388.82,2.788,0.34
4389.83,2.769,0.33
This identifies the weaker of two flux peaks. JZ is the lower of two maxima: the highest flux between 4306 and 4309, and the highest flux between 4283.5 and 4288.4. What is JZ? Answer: 1.96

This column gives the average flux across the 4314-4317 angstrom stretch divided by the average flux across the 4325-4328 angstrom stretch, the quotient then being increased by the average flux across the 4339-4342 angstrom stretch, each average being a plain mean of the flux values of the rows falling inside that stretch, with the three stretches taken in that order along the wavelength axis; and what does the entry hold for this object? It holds 3.79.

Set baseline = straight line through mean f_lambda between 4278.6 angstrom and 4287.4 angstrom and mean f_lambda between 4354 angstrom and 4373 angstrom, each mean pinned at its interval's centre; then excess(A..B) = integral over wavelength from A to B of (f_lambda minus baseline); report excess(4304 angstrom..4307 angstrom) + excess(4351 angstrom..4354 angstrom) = -2.4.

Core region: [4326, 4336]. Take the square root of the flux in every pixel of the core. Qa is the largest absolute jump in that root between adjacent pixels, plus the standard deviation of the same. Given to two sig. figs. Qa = 0.24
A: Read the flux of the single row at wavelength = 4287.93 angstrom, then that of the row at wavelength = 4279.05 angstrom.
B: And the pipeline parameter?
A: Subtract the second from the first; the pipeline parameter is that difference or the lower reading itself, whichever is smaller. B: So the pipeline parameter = 1.4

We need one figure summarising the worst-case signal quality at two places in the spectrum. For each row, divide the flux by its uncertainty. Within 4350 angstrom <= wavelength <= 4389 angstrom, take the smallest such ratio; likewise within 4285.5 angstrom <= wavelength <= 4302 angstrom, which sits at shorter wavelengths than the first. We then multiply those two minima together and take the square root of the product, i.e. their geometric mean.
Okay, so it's 7.32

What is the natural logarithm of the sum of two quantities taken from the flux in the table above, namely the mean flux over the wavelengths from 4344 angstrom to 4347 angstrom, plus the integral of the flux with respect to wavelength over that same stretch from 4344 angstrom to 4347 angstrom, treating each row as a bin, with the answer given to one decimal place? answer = 2.4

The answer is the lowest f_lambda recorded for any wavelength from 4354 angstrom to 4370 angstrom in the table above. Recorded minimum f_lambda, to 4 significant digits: 2.400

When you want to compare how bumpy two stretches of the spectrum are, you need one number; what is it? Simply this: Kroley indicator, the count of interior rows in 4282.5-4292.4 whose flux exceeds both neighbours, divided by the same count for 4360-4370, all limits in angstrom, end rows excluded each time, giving 0.67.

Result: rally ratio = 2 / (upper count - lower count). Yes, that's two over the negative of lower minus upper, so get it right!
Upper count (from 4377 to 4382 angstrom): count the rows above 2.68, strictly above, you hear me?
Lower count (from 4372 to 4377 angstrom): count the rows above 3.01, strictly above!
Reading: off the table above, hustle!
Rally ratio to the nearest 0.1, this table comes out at 2.0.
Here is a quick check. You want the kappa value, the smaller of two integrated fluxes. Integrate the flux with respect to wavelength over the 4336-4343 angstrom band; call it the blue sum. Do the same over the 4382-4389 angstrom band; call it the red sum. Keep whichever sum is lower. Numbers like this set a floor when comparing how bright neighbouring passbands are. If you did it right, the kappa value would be 19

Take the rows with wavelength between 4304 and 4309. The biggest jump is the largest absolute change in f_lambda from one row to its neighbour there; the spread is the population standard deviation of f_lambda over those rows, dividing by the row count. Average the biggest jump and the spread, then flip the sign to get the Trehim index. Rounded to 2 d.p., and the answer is -0.20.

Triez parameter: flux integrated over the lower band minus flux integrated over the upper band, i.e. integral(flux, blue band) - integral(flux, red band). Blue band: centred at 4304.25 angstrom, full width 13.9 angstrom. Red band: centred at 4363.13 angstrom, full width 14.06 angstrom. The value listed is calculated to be -16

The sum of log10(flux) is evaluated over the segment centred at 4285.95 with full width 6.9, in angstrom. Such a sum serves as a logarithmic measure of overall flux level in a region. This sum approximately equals 2.97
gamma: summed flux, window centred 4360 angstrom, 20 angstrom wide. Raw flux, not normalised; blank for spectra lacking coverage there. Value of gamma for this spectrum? 62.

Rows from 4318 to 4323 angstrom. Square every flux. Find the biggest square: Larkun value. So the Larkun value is 11.6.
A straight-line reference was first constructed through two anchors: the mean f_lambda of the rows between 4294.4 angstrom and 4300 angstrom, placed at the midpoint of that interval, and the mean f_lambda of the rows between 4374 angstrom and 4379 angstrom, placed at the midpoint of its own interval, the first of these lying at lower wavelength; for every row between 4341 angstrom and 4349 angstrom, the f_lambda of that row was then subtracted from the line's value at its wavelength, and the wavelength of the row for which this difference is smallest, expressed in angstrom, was 4348.58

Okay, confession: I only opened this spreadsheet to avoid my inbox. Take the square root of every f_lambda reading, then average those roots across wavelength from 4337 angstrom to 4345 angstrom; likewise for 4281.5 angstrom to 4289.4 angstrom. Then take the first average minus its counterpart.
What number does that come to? 0.0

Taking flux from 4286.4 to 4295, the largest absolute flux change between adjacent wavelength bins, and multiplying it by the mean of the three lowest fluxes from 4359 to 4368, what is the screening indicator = 1.65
